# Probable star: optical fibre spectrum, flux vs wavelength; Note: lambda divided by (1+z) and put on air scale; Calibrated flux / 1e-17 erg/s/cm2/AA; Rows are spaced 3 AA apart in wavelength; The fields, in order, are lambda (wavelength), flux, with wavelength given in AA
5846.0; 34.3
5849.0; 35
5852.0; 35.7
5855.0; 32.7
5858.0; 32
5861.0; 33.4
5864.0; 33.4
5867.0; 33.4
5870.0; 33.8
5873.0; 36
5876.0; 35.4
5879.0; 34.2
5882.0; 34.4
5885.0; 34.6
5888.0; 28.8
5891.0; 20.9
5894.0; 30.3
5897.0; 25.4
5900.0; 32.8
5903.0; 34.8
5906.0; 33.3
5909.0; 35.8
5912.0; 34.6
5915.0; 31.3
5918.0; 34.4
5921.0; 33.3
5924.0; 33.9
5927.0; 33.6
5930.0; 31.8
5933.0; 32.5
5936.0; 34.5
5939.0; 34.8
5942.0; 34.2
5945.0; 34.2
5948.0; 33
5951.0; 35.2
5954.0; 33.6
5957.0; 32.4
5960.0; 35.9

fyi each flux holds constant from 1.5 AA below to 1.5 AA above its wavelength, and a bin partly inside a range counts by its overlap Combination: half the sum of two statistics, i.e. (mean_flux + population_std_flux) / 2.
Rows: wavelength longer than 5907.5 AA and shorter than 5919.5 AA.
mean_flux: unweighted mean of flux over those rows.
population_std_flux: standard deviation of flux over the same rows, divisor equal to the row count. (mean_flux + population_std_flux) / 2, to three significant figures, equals 17.8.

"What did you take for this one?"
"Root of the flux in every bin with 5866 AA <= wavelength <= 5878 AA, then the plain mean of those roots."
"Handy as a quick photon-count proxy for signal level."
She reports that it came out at 5.89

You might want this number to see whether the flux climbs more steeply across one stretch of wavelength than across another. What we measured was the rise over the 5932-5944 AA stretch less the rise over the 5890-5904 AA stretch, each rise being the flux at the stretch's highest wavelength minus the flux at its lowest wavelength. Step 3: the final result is -12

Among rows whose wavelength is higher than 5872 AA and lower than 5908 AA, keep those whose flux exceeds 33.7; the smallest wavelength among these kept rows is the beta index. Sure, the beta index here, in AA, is 5873.0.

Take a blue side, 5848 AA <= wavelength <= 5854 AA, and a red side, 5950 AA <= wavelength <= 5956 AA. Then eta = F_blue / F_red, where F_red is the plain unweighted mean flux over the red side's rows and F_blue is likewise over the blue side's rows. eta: 1.03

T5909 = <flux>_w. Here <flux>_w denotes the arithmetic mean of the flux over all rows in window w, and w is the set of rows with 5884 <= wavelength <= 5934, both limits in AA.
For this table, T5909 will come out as 31.9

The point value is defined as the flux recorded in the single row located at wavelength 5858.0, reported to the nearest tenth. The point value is 32.0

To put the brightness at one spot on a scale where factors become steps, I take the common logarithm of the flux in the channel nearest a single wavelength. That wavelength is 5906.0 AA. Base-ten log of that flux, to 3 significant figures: 1.52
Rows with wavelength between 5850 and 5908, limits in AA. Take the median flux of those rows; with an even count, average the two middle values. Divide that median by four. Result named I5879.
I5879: 8.35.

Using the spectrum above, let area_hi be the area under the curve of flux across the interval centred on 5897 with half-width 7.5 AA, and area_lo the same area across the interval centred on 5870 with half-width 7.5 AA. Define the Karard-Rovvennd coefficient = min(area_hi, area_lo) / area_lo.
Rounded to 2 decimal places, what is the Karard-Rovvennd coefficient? 0.84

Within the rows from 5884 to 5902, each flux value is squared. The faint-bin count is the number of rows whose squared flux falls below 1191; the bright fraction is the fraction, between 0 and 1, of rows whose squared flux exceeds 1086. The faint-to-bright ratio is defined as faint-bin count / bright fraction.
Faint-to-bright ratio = 30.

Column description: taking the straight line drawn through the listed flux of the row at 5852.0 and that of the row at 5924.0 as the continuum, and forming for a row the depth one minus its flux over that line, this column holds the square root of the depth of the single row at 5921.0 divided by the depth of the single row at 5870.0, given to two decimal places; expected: 0.69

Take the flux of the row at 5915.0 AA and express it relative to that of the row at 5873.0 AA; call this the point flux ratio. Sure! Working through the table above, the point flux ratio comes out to 0.87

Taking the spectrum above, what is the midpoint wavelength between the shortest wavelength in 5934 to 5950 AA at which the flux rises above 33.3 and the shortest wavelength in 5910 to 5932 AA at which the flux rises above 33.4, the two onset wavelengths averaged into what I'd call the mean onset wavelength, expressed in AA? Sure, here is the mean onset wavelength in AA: 5924.0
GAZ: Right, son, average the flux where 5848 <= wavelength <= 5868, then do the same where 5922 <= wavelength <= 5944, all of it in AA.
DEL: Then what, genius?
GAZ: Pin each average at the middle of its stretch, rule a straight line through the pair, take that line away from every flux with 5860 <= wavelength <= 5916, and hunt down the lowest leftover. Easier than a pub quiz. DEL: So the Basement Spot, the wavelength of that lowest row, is 5891.0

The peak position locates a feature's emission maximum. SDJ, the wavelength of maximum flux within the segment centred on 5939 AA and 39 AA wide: 5951.0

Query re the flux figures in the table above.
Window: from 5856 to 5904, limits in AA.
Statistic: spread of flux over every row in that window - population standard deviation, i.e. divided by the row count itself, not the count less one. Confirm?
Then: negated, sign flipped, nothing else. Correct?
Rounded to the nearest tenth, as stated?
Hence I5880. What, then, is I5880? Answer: -3.9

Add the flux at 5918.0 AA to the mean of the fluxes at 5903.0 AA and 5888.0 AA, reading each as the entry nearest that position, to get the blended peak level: 66.2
